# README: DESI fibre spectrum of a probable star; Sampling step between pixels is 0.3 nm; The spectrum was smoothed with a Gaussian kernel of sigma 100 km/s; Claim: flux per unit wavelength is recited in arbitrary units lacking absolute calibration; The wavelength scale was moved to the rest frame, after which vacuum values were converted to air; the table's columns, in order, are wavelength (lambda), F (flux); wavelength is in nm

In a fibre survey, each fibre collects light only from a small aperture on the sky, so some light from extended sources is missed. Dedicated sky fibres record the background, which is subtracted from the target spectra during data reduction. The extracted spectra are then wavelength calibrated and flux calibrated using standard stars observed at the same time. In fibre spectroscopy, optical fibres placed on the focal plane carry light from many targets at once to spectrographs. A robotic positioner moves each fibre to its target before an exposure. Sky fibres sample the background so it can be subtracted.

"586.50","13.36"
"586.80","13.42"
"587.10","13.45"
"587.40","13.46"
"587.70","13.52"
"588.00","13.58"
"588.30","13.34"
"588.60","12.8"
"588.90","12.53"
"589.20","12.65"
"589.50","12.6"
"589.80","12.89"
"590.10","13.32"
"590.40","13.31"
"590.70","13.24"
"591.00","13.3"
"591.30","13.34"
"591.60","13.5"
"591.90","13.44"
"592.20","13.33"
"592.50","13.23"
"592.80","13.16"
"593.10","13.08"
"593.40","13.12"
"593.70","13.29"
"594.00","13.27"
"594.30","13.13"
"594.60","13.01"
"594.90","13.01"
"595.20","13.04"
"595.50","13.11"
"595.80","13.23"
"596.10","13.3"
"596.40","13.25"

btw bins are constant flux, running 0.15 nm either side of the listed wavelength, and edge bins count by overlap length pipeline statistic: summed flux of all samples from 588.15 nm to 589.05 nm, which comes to 38.7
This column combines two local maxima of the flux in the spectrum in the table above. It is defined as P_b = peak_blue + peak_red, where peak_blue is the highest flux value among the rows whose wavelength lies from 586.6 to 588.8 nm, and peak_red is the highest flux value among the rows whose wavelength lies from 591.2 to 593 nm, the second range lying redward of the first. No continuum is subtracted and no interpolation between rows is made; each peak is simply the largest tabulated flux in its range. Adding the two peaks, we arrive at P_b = 27.1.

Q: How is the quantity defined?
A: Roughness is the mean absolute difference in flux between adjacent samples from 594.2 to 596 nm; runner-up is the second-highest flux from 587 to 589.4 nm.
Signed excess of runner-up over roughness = 13.5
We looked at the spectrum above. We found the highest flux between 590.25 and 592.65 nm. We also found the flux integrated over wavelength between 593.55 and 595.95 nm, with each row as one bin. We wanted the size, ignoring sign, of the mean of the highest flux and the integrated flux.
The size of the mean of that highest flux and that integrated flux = 22.51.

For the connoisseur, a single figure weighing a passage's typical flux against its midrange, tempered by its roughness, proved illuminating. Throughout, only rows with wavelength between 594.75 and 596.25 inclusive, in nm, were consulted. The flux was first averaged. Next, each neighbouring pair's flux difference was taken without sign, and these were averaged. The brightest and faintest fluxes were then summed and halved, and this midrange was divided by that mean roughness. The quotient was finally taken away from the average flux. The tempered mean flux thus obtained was -168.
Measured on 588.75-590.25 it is -45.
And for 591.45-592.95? -143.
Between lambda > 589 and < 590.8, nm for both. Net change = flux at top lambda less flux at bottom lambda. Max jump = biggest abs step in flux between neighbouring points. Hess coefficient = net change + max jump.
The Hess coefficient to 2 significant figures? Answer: 1.0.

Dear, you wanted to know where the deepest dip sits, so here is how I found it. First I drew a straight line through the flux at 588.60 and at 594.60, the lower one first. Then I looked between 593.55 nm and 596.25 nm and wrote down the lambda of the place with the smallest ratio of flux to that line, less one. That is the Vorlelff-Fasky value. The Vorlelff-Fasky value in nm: 594.90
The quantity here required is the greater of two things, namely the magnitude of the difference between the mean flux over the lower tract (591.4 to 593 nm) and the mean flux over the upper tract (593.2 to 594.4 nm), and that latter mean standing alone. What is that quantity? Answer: 13.2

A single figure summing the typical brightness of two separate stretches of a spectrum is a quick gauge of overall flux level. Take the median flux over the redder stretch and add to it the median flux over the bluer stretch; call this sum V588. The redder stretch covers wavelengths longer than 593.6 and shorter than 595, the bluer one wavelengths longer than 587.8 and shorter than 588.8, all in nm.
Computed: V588 26.47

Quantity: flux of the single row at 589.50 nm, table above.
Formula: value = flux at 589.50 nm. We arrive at 12.6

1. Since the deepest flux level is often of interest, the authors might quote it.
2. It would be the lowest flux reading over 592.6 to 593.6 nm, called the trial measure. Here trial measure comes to 13.08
